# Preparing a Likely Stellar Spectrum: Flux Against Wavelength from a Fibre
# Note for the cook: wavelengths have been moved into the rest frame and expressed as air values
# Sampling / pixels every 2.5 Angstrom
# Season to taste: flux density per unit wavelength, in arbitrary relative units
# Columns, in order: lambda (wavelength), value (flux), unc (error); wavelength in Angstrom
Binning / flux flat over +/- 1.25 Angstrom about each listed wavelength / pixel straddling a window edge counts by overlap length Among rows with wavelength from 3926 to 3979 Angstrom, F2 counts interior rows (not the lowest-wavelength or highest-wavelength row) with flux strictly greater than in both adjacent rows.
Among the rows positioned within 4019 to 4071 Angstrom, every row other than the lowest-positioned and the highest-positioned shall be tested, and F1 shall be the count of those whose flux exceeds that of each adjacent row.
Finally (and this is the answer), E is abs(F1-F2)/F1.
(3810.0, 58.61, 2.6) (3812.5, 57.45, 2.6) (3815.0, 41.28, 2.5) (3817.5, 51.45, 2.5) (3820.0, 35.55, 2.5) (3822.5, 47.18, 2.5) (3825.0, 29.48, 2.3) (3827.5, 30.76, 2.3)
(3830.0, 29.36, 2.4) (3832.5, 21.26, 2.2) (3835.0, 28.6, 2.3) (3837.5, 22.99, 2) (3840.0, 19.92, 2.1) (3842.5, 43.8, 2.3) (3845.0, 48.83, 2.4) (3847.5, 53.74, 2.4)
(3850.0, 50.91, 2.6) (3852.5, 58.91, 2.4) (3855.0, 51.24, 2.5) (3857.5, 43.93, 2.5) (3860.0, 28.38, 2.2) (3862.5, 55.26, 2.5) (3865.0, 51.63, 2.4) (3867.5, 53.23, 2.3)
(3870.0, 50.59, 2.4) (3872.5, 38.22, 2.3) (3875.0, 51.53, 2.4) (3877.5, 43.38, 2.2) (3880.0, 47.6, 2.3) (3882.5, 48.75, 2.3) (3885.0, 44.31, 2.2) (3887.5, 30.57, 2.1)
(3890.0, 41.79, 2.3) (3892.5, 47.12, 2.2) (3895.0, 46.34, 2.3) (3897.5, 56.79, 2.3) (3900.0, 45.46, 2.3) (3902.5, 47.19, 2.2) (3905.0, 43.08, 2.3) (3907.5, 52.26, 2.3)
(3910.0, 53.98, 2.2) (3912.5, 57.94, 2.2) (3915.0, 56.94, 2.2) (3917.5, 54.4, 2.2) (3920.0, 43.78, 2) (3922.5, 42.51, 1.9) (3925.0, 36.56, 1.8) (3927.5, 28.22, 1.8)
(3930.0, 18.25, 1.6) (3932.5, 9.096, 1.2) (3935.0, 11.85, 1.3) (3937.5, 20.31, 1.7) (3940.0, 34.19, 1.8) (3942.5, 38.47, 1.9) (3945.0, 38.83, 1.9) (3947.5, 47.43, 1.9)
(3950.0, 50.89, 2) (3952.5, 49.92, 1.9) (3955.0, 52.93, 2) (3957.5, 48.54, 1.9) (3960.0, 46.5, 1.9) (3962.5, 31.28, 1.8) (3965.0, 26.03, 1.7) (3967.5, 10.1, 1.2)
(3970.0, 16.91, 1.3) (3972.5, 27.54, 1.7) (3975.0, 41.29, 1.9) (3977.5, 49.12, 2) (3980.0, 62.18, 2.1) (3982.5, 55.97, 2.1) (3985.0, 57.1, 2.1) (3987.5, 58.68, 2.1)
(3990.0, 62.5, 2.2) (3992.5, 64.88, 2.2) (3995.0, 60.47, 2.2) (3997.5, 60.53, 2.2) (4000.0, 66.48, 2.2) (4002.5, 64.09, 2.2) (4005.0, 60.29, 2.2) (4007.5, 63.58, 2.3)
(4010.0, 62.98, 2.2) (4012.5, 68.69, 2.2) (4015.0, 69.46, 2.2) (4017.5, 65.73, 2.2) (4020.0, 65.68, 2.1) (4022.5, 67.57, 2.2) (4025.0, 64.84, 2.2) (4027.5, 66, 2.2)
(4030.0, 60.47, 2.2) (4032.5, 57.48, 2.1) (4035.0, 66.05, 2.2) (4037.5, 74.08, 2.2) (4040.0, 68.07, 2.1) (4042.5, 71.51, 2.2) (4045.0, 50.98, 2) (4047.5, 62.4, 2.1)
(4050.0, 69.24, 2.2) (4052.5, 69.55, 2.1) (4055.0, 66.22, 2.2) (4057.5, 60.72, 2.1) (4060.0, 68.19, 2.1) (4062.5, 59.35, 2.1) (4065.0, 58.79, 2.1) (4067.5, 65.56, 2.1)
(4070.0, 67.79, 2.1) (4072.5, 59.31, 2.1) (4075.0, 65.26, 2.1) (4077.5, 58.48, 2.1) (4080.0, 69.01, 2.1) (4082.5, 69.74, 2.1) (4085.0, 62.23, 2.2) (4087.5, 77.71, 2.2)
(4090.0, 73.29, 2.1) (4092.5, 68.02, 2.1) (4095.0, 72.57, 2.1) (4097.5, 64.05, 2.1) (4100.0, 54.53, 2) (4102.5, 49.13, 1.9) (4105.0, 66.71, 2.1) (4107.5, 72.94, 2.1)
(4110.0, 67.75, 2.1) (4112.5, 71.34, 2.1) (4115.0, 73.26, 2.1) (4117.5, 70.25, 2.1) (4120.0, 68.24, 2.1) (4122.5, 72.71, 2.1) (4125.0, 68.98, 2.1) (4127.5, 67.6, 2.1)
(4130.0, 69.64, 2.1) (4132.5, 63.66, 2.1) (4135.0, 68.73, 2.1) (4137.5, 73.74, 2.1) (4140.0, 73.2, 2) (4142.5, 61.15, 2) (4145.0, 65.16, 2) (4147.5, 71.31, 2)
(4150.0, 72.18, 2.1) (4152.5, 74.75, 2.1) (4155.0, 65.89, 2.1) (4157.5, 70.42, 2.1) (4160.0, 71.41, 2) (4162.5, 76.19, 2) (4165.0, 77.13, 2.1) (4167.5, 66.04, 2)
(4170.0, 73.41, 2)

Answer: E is 0.67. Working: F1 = 6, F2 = 2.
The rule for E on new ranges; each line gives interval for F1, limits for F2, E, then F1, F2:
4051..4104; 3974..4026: 0.00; 6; 6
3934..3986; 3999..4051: 1.00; 3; 6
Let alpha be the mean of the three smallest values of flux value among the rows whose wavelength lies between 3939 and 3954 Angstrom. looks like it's 37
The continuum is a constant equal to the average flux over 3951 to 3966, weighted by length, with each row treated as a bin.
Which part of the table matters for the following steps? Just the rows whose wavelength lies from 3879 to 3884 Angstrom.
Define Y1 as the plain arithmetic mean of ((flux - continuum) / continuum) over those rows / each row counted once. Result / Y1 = 0.12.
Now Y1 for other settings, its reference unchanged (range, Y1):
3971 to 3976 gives -0.20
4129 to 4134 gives 0.55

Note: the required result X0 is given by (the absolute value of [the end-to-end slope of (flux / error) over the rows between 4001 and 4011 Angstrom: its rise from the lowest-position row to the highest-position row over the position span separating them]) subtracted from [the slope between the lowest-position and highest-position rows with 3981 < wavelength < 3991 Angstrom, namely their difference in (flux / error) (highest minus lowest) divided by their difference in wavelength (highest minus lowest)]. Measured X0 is 0.2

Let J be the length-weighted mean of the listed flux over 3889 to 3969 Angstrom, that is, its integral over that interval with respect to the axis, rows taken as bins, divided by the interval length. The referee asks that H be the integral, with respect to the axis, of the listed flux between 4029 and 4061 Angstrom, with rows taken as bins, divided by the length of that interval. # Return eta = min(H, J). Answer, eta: 40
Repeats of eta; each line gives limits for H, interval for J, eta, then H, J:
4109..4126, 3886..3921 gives 48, 70.4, 48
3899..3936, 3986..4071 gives 40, 40.3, 64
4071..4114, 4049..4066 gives 65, 66.1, 65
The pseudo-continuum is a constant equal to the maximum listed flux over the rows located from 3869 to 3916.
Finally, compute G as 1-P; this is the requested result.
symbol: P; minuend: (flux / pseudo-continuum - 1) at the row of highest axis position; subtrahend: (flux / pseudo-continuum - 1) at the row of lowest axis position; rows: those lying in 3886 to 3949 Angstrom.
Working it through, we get 0.7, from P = 0.3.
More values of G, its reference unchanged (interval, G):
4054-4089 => 0.8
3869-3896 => 1.1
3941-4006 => 0.6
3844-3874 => 1.2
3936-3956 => 0.4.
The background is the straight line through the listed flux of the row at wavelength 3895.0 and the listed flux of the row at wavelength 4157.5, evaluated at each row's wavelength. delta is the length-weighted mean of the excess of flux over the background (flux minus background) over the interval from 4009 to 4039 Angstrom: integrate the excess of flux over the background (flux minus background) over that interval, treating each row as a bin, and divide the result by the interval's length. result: 7.6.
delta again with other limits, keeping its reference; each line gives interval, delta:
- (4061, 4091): 2.6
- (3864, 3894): 0.8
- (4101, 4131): 1.5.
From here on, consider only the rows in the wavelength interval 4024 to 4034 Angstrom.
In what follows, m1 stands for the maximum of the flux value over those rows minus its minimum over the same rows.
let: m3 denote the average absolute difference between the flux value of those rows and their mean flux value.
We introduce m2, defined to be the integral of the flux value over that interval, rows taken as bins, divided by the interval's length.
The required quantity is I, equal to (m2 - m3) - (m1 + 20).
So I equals 30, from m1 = 9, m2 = 62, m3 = 3.2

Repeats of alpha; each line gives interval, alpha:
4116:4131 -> 68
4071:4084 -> 61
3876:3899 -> 39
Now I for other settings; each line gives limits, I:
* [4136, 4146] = 31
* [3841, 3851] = 16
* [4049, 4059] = 35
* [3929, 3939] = -20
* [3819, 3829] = -8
